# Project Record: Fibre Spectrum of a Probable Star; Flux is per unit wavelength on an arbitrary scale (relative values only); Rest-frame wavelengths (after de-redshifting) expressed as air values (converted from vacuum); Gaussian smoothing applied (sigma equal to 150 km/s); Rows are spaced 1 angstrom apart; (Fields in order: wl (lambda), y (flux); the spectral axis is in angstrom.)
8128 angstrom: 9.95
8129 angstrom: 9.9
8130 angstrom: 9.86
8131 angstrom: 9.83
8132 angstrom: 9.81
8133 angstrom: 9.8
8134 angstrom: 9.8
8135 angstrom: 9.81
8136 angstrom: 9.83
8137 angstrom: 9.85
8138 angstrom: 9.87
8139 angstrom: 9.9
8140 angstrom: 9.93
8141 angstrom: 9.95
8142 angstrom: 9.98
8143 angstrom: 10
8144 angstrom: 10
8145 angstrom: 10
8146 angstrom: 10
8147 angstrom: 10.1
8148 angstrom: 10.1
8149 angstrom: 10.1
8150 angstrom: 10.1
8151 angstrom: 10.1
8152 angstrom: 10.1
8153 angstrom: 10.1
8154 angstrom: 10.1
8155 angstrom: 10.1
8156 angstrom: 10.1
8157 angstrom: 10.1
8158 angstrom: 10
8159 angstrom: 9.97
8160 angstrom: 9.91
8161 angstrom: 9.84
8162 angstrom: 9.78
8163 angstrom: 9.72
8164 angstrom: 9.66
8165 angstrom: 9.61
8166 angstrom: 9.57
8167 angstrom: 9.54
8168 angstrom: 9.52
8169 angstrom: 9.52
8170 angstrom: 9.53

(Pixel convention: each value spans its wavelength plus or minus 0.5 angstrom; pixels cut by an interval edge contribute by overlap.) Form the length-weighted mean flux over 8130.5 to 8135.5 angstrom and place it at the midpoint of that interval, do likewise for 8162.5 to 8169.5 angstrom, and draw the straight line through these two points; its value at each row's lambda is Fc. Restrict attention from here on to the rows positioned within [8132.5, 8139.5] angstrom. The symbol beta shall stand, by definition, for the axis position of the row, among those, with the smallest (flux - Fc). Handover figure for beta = 8133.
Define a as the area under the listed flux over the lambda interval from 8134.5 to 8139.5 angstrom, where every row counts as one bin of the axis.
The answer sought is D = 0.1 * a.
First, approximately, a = 49.3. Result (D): 4.93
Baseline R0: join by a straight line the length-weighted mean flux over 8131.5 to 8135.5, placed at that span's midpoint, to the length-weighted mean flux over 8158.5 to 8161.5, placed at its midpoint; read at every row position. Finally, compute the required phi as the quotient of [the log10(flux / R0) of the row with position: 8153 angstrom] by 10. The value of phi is 0.0010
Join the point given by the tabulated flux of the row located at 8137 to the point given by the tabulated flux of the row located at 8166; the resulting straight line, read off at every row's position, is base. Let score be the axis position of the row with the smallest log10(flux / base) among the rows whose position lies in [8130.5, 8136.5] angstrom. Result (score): 8133 angstrom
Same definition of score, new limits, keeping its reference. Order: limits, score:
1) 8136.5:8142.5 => 8137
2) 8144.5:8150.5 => 8145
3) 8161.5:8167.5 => 8167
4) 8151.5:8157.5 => 8152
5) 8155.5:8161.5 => 8161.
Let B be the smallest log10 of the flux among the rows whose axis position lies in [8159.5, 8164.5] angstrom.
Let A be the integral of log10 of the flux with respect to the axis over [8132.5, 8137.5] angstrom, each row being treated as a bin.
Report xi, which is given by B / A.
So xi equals 0.199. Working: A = 4.96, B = 0.985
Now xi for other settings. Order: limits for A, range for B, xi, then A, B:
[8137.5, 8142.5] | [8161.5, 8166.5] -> 0.197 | 4.98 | 0.981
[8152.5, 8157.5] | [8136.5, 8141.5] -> 0.198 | 5.02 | 0.993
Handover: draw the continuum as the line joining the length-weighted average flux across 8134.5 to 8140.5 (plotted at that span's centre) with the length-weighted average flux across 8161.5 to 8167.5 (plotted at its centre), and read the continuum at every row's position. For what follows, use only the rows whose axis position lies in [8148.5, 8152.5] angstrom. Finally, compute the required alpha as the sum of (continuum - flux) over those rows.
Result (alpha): -1.4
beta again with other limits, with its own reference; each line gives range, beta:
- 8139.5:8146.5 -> 8140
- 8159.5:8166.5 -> 8166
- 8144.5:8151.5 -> 8145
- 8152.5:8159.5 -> 8159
